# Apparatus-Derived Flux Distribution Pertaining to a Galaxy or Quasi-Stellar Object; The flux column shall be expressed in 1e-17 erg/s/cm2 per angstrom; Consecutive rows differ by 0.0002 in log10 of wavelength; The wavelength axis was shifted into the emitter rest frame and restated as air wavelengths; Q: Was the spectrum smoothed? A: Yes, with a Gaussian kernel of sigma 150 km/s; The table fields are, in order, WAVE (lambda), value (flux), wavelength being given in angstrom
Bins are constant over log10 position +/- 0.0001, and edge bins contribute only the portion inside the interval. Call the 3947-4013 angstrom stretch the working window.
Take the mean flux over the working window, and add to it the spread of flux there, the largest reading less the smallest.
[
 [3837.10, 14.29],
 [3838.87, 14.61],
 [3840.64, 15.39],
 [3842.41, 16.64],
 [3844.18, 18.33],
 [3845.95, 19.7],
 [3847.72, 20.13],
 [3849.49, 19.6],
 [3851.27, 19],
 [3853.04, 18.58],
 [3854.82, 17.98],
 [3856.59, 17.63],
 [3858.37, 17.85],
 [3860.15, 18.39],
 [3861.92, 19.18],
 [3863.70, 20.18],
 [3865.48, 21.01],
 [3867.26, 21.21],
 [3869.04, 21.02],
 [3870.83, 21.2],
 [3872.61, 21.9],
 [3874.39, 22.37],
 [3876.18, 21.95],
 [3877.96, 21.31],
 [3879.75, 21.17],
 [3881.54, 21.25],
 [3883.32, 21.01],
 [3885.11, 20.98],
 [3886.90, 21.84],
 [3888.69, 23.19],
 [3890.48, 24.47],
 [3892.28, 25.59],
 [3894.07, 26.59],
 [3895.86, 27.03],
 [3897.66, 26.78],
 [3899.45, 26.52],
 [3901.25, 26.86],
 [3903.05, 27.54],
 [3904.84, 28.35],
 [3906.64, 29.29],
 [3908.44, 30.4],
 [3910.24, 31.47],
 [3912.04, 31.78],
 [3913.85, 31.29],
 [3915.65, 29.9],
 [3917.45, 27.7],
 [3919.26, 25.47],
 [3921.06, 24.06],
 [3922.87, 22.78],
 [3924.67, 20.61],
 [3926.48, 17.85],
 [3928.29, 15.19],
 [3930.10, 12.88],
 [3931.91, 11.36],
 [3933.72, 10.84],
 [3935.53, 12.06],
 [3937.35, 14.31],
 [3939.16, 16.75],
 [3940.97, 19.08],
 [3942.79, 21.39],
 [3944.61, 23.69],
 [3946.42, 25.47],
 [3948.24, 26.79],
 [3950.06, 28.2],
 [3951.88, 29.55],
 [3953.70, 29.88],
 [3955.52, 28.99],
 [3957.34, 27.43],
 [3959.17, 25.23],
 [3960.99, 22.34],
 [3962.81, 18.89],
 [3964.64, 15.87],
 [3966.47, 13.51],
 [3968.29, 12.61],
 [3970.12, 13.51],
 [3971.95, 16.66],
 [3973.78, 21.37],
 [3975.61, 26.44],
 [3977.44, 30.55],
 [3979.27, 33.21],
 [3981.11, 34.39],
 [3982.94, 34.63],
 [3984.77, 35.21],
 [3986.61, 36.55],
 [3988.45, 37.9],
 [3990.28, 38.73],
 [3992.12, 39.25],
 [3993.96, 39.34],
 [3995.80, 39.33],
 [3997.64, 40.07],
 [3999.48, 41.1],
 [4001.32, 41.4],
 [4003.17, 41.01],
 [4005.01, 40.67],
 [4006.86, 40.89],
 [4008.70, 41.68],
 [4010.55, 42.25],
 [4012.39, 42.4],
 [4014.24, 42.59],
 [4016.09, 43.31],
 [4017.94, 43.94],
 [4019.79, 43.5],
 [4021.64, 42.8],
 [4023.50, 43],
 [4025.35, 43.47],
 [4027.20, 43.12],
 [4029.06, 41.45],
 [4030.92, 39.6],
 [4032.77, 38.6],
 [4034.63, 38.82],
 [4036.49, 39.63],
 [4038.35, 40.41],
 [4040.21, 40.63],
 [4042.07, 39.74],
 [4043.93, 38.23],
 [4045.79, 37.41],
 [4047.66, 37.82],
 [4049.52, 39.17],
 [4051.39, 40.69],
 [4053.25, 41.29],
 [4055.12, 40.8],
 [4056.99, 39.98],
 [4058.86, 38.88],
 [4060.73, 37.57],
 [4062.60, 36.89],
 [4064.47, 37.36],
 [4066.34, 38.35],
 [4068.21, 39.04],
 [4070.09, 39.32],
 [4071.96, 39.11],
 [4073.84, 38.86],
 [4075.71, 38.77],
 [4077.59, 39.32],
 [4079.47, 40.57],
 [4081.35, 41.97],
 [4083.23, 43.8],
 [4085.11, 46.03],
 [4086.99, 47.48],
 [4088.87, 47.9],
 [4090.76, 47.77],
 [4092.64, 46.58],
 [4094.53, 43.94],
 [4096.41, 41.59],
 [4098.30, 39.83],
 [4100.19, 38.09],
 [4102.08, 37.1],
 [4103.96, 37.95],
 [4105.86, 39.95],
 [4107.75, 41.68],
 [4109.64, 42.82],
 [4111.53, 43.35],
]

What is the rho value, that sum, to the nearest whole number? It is 61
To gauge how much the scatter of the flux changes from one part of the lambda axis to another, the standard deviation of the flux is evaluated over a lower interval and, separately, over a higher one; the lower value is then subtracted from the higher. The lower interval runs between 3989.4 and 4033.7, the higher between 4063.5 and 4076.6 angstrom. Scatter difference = -1.0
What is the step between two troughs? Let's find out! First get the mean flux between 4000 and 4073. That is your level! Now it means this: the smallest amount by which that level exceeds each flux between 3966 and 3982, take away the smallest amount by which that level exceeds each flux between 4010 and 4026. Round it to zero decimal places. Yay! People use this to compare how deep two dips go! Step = 10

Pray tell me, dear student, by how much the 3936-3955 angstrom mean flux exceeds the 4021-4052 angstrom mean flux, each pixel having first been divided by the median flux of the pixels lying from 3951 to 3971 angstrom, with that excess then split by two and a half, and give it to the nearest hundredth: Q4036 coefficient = -0.30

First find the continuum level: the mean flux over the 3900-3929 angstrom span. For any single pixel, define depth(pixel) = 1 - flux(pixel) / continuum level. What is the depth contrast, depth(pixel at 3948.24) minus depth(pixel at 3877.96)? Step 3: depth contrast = -0.21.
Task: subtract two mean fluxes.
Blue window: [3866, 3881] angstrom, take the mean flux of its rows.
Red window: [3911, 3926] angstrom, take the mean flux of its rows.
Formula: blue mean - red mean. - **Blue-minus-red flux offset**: -5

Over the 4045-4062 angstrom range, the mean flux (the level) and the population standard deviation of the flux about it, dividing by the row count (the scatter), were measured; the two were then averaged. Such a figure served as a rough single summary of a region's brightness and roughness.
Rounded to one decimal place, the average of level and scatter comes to 20.3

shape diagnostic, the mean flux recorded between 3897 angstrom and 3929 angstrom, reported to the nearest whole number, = 26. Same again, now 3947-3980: 23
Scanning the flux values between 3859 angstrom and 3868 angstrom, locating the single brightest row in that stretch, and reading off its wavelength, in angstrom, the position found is 3867.26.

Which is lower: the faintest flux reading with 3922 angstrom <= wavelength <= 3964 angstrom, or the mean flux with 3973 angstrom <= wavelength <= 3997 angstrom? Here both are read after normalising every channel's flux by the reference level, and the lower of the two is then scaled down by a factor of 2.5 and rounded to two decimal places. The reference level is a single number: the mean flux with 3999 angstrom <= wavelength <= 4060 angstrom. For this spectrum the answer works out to 0.11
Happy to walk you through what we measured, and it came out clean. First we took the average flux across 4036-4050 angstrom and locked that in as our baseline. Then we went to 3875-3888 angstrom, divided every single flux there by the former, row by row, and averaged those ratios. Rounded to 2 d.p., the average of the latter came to 0.55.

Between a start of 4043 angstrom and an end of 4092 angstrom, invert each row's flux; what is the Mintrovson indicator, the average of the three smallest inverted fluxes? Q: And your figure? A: 0.021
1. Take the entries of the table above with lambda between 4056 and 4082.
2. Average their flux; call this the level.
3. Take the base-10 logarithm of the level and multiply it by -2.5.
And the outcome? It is -3.98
